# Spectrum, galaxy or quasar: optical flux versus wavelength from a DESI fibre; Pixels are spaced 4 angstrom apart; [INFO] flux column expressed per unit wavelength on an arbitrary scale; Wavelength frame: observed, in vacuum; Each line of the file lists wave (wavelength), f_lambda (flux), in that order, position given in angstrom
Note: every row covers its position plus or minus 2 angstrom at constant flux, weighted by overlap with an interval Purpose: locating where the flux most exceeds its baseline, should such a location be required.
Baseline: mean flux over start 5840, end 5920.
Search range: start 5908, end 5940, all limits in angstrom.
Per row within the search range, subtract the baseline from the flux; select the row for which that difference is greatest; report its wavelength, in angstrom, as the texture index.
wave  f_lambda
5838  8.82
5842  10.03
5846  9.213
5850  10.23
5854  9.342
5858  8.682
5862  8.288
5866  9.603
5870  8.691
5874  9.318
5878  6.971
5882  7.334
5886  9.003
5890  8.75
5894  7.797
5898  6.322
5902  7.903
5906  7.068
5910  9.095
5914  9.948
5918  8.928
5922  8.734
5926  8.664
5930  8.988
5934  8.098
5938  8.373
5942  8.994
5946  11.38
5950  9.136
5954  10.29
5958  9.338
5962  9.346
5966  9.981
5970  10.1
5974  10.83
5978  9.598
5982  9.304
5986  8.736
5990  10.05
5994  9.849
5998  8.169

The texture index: 5914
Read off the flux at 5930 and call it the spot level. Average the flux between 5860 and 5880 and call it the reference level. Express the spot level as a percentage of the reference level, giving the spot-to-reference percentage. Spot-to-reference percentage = 105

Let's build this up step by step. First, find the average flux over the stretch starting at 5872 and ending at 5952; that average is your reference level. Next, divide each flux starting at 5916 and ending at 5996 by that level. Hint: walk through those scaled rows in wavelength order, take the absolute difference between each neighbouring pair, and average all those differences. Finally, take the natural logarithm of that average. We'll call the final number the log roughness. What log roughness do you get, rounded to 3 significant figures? -2.44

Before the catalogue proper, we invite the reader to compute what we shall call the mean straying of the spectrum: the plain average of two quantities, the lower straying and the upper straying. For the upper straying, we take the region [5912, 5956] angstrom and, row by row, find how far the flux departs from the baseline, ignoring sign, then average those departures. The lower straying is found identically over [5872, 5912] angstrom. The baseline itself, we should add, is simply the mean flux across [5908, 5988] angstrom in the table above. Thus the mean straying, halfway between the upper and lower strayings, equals 1.1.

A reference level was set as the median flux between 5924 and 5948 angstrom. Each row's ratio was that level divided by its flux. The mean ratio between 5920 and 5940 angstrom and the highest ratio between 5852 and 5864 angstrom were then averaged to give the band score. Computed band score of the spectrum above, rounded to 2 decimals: 1.05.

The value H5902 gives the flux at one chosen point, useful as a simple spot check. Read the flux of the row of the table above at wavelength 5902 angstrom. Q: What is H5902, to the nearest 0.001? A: 7.903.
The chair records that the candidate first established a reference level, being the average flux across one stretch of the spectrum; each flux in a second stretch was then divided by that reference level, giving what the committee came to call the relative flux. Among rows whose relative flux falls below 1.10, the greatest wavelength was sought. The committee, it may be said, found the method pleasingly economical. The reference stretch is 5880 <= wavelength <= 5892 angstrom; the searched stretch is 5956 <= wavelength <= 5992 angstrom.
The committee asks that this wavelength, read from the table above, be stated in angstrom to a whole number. 5986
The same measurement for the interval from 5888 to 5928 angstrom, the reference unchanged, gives 5926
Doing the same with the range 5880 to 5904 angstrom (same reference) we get 5902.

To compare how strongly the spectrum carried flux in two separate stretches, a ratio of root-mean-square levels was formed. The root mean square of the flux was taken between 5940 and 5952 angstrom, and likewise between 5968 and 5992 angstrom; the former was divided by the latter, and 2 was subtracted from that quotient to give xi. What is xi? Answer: -0.99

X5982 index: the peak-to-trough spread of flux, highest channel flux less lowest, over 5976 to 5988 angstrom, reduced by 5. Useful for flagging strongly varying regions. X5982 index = -4.1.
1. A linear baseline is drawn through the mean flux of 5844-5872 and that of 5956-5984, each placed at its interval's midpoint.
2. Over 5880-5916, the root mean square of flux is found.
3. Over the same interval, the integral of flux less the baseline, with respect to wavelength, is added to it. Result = -36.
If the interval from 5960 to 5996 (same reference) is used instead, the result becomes 7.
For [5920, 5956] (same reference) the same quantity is -6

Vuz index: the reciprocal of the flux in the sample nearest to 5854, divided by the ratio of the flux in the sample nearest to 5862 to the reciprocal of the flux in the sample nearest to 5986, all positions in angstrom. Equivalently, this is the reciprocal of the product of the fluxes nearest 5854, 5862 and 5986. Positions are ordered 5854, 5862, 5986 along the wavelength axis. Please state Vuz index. 0.0015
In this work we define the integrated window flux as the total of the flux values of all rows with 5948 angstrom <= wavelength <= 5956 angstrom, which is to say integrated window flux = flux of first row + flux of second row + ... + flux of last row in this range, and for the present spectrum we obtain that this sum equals 19.4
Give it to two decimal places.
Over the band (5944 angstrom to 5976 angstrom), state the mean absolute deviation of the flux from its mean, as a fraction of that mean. 0.06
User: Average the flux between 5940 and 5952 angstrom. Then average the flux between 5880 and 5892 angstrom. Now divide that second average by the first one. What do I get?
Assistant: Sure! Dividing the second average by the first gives 0.85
